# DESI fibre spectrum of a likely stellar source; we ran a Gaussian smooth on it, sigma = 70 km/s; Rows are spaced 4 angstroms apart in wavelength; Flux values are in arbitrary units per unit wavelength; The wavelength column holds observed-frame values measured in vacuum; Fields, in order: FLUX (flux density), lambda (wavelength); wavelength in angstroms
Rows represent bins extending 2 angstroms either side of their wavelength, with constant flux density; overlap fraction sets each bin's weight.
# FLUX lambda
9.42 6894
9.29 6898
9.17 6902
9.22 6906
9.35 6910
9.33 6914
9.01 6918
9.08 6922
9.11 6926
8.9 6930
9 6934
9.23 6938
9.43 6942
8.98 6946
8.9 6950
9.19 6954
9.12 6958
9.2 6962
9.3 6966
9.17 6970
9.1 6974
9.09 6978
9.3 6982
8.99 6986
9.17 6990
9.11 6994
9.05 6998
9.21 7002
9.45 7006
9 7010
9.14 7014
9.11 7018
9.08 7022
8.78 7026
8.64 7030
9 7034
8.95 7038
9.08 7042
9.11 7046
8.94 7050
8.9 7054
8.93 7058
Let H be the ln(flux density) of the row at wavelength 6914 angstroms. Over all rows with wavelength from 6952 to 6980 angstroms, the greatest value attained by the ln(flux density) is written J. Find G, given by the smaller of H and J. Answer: 2.230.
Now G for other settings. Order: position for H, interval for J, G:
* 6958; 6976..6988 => 2.210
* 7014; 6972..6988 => 2.213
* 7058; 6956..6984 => 2.189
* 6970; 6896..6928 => 2.216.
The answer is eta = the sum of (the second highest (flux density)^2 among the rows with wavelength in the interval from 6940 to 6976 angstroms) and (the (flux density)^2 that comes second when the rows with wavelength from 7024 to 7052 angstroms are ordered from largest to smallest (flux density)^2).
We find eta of 169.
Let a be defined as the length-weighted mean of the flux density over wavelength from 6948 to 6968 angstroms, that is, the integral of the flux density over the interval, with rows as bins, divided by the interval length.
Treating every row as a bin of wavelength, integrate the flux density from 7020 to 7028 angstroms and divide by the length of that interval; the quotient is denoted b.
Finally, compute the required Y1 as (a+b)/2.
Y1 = 9.04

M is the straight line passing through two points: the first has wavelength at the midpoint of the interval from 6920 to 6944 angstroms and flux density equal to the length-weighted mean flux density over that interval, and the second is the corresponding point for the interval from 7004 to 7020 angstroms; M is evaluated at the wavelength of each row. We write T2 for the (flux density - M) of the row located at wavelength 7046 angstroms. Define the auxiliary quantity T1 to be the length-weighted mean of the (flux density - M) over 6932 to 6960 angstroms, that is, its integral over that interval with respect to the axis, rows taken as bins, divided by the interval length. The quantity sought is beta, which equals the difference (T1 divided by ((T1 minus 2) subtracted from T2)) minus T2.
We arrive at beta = 0.080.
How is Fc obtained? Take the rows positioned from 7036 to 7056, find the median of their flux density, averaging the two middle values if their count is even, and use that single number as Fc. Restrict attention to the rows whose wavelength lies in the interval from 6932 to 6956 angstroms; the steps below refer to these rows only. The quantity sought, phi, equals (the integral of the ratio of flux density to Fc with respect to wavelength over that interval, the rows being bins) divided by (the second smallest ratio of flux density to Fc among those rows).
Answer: 24.4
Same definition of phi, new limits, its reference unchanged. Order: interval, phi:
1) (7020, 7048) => 28.5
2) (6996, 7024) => 28.3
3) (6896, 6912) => 16.1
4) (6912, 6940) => 28.3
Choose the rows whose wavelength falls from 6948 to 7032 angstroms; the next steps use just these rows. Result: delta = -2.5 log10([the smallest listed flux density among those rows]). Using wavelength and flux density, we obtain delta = -2.34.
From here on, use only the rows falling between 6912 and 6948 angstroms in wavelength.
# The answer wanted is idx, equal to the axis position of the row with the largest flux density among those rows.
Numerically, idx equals 6942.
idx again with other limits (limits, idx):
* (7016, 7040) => 7018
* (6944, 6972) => 6966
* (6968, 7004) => 6982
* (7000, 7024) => 7006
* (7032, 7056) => 7046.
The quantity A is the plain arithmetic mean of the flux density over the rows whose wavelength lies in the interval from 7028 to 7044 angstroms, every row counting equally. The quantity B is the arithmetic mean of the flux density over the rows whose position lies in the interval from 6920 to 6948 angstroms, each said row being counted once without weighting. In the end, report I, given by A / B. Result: 0.98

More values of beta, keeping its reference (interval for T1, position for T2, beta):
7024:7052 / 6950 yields 0.107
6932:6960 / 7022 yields 0.095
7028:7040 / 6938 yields -0.235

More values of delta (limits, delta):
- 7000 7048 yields -2.34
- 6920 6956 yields -2.37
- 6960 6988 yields -2.38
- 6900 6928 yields -2.39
